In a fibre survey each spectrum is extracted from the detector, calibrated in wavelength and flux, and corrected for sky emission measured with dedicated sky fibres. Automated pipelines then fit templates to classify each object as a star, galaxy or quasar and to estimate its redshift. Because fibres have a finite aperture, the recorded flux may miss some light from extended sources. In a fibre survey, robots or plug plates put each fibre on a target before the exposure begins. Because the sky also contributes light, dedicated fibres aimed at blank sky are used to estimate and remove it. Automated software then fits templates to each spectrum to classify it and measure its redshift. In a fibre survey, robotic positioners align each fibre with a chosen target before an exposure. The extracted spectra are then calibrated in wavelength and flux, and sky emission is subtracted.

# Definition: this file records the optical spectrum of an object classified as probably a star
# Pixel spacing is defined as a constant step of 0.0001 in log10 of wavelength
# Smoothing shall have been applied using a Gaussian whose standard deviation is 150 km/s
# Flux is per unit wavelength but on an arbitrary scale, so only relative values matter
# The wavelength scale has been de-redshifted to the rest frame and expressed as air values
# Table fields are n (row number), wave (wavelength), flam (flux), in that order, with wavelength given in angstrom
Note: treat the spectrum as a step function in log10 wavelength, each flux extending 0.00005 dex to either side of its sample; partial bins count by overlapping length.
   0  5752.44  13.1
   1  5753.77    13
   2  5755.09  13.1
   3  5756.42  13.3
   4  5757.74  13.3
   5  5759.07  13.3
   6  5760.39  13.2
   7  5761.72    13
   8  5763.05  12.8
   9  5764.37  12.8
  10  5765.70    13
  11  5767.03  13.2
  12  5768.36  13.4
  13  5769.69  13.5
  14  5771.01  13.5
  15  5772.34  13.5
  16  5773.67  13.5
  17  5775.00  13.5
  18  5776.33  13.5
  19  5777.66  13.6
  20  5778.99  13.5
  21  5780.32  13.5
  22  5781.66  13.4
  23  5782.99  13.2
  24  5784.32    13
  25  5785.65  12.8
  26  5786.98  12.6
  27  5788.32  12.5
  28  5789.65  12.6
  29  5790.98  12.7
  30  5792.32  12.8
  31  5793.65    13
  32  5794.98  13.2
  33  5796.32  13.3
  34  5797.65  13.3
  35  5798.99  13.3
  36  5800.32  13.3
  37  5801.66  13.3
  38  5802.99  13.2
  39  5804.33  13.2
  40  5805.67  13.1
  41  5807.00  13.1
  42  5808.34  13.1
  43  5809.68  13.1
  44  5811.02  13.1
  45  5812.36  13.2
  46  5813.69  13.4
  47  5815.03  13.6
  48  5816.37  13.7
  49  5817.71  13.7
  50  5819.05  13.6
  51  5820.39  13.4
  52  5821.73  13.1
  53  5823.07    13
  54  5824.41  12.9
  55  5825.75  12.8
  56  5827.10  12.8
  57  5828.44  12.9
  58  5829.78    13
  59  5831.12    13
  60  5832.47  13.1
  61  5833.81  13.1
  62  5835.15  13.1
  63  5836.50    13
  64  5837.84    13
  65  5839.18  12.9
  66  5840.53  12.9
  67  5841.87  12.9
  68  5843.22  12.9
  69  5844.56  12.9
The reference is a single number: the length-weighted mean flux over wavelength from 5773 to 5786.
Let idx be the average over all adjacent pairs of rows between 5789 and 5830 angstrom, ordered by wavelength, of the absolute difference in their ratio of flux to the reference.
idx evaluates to 0.0065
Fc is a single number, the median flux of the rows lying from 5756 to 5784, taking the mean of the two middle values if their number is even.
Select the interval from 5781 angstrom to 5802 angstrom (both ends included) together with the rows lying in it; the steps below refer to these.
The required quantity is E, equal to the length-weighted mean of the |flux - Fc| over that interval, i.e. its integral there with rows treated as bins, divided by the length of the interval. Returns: 0.39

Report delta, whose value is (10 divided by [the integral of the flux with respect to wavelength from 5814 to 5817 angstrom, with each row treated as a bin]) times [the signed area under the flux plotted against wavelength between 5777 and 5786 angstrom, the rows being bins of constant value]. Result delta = 29.3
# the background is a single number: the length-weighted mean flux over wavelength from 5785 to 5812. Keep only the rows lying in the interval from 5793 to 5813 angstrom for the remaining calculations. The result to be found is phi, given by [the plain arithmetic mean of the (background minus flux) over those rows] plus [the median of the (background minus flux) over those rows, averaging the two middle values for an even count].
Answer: -0.33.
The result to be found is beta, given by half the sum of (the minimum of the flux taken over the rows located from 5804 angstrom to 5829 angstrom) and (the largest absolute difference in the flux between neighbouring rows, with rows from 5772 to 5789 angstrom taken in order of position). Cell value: 6.50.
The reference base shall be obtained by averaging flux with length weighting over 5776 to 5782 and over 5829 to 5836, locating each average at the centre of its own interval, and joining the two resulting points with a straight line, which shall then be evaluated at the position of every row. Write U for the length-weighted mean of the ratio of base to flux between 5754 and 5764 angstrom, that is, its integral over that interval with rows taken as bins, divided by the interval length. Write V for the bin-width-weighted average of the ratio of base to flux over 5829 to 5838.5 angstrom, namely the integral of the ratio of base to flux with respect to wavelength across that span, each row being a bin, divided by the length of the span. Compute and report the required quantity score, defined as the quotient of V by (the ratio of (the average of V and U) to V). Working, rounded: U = 1.04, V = 1.00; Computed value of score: 0.98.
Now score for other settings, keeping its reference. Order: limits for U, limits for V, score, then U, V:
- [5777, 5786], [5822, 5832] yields 1.01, 1.01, 1.01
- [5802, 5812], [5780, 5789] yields 1.05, 1.01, 1.04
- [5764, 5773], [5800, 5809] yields 1.00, 1.02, 1.01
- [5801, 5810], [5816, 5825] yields 0.98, 1.01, 0.99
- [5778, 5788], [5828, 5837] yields 0.99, 1.02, 1.00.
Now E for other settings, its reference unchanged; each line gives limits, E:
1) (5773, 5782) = 0.10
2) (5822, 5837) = 0.42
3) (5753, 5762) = 0.22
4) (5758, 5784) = 0.20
